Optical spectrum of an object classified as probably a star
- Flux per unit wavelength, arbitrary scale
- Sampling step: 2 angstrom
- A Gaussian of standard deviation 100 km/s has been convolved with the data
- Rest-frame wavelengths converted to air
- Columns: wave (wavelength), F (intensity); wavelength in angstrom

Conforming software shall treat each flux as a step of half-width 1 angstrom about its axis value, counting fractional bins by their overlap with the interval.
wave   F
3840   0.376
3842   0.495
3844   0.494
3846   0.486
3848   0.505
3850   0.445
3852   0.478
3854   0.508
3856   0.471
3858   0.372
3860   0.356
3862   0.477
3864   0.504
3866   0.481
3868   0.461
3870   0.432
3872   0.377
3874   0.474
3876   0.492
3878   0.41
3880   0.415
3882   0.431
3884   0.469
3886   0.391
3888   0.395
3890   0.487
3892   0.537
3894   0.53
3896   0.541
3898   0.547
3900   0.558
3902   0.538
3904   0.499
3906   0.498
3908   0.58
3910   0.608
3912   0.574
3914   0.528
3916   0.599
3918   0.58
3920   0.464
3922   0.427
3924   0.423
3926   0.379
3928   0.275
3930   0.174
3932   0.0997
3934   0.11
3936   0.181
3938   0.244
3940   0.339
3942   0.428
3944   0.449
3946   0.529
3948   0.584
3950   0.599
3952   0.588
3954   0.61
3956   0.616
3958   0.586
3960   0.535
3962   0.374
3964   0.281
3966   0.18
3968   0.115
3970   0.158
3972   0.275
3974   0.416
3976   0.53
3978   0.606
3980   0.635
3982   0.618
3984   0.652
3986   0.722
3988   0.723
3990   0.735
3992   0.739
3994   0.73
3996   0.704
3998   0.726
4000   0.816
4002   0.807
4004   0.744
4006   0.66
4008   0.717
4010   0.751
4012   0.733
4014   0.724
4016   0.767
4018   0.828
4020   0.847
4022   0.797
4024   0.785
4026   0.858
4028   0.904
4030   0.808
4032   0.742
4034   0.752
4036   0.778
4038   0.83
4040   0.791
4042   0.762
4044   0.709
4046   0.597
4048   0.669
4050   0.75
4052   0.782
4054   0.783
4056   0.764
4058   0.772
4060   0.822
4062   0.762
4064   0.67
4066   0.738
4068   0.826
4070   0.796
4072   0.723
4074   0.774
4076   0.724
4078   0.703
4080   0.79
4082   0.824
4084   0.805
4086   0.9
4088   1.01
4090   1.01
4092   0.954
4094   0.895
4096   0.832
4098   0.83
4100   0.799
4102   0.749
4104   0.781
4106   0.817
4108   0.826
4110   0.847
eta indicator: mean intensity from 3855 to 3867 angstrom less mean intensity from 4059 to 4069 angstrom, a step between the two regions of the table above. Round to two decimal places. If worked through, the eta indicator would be -0.32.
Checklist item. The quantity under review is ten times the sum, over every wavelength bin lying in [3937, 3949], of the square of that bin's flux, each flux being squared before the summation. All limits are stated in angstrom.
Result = 12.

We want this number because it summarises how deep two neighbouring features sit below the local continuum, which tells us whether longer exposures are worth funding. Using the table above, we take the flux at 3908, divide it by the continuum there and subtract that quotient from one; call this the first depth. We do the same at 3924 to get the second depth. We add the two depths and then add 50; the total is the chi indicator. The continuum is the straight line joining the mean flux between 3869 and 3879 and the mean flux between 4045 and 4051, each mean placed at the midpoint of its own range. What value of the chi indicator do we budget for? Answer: 50.0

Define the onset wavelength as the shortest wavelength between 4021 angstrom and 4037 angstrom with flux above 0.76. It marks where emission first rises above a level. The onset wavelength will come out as 4022 angstrom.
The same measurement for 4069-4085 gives 4070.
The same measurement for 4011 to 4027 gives 4016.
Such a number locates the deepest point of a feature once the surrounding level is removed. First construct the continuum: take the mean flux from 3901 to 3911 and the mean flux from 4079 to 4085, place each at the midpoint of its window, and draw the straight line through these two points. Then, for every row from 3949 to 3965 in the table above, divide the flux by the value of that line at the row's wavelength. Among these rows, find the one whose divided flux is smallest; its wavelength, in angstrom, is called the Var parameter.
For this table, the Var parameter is 3964 angstrom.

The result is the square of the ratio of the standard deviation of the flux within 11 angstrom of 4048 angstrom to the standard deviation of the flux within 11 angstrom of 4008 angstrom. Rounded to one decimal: 1.7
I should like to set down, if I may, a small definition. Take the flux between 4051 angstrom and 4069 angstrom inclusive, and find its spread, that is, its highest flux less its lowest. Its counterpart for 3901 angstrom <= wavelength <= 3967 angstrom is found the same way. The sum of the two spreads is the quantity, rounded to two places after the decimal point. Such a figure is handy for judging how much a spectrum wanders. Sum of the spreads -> 0.67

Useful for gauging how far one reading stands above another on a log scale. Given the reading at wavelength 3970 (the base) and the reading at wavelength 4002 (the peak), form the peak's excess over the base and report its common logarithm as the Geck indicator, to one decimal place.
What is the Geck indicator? -0.2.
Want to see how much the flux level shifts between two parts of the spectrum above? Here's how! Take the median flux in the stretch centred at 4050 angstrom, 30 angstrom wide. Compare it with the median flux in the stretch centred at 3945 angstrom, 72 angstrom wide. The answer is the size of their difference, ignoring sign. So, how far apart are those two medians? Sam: 0.33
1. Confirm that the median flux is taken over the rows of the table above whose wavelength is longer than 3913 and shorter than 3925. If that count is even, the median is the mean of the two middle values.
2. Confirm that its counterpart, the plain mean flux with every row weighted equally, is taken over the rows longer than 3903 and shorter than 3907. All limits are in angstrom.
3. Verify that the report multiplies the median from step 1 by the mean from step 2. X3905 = 0.25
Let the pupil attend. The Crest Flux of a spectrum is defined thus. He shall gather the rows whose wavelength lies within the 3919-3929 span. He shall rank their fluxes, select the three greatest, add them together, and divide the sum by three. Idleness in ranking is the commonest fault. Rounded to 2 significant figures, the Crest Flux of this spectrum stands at 0.44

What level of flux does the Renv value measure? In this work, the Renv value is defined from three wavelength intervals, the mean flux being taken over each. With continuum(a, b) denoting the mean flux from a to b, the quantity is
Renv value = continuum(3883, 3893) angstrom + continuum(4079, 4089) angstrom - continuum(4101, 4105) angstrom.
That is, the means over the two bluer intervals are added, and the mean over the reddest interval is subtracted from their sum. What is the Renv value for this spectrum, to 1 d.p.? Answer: 0.6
